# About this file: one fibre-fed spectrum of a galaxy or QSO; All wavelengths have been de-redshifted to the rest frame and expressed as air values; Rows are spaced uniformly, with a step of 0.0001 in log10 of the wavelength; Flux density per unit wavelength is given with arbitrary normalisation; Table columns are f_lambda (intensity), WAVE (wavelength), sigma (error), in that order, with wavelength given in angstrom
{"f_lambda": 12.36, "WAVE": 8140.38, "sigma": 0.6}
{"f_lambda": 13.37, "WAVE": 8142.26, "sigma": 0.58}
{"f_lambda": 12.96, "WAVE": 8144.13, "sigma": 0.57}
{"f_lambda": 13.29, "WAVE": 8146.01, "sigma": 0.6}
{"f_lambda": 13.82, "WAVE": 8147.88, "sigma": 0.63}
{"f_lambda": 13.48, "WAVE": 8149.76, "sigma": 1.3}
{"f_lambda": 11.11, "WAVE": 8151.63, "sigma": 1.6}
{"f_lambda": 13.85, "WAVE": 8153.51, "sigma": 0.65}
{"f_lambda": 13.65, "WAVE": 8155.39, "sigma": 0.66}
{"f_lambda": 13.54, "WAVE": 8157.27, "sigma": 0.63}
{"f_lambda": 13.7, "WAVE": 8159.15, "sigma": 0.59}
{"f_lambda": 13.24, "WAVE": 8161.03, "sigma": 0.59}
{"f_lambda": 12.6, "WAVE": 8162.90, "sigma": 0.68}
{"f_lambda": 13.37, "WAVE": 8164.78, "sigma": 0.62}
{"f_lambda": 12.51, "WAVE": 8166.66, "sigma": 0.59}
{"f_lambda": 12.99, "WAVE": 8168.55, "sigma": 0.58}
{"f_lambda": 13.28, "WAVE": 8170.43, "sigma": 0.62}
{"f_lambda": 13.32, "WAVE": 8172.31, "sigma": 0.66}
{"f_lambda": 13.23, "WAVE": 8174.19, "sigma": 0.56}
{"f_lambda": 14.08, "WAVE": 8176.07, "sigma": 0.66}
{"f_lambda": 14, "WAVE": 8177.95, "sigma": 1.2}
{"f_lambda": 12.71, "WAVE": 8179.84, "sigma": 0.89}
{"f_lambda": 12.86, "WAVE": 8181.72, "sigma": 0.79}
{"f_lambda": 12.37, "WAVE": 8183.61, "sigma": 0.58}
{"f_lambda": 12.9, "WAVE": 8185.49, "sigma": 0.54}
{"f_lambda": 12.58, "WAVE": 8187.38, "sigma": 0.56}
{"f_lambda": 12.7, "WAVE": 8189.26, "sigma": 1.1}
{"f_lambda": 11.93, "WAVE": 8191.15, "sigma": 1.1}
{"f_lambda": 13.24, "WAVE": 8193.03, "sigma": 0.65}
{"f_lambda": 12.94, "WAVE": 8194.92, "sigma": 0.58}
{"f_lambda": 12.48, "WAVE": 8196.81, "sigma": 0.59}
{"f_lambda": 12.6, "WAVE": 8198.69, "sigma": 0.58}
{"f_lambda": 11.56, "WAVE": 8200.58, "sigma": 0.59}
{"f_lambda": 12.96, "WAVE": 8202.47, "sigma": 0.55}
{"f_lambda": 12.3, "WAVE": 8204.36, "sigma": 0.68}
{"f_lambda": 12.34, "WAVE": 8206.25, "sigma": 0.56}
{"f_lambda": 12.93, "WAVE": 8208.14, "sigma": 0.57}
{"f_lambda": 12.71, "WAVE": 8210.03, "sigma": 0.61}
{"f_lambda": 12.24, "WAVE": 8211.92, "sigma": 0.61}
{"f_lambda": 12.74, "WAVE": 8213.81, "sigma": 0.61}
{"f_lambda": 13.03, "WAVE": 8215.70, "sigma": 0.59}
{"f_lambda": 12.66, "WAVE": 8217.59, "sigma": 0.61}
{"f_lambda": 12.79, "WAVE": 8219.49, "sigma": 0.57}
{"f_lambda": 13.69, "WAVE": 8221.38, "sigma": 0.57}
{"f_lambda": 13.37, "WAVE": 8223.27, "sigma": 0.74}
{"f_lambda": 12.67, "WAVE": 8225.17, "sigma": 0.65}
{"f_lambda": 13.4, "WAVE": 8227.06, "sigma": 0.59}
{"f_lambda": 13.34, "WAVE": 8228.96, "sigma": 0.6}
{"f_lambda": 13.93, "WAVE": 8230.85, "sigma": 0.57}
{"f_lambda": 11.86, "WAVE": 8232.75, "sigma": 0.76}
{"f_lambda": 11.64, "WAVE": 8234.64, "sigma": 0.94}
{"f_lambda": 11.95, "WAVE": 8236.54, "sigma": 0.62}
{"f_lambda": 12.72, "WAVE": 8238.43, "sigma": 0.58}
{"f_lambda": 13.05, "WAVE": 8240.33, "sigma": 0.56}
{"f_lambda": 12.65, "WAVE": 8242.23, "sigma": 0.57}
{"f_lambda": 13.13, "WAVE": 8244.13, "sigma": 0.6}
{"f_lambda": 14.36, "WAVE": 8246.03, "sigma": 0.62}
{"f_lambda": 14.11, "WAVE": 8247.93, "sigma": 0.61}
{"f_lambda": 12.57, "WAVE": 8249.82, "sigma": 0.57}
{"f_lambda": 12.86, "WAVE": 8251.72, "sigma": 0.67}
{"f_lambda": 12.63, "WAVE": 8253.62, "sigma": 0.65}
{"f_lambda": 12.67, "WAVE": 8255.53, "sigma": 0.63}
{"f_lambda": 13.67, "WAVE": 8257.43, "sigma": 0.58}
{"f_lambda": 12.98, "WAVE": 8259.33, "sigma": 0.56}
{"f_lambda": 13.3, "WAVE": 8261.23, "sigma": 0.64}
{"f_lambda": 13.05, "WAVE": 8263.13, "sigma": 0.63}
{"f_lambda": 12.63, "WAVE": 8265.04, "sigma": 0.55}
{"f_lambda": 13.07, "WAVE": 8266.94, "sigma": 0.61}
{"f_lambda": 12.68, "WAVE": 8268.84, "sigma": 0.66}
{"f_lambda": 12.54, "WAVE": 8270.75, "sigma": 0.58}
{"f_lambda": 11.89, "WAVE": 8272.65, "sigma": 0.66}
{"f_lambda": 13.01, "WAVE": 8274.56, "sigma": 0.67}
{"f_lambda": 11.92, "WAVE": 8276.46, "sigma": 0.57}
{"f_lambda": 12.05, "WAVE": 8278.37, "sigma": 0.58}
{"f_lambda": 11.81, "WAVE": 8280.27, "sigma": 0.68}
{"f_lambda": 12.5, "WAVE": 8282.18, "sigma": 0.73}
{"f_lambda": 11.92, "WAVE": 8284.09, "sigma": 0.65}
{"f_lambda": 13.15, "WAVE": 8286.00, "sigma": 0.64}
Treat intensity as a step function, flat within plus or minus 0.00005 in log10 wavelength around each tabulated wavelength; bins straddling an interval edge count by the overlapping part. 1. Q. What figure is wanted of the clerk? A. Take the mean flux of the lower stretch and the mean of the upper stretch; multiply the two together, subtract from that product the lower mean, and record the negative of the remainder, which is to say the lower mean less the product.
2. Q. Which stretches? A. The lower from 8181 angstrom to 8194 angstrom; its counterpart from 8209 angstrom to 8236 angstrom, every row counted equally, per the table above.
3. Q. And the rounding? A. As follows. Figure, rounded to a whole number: -150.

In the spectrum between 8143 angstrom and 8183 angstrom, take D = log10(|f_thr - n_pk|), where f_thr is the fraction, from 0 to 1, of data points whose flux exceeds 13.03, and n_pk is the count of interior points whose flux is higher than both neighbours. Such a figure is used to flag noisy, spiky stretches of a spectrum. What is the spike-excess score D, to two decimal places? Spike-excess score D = 0.73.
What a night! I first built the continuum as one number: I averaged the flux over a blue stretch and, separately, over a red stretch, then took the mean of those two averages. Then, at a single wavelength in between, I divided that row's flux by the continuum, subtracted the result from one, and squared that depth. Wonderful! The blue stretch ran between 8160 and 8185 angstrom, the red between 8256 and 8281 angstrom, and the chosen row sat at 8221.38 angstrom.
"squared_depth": 0.0038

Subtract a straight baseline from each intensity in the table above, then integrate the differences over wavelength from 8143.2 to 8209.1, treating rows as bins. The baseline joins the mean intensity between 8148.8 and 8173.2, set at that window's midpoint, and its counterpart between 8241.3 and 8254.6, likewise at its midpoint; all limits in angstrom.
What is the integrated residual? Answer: -12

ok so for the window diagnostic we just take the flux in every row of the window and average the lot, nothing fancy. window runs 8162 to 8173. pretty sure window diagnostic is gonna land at 13.0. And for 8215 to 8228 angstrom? 13.1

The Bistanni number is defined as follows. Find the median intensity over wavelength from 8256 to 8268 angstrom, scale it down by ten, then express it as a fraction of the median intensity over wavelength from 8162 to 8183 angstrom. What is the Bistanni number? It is 0.099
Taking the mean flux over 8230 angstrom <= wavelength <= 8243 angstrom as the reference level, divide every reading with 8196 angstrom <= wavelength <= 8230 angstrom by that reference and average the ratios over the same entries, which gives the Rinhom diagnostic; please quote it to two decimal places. 1.02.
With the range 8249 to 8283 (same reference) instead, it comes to 1.01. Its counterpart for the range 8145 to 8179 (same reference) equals 1.06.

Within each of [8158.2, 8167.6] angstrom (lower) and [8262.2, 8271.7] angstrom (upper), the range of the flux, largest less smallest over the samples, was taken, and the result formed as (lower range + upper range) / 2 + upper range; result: 1.39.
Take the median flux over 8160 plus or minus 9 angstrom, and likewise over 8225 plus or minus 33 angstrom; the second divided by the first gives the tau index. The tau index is 0.958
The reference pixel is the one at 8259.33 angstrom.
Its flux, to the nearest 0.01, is 12.98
